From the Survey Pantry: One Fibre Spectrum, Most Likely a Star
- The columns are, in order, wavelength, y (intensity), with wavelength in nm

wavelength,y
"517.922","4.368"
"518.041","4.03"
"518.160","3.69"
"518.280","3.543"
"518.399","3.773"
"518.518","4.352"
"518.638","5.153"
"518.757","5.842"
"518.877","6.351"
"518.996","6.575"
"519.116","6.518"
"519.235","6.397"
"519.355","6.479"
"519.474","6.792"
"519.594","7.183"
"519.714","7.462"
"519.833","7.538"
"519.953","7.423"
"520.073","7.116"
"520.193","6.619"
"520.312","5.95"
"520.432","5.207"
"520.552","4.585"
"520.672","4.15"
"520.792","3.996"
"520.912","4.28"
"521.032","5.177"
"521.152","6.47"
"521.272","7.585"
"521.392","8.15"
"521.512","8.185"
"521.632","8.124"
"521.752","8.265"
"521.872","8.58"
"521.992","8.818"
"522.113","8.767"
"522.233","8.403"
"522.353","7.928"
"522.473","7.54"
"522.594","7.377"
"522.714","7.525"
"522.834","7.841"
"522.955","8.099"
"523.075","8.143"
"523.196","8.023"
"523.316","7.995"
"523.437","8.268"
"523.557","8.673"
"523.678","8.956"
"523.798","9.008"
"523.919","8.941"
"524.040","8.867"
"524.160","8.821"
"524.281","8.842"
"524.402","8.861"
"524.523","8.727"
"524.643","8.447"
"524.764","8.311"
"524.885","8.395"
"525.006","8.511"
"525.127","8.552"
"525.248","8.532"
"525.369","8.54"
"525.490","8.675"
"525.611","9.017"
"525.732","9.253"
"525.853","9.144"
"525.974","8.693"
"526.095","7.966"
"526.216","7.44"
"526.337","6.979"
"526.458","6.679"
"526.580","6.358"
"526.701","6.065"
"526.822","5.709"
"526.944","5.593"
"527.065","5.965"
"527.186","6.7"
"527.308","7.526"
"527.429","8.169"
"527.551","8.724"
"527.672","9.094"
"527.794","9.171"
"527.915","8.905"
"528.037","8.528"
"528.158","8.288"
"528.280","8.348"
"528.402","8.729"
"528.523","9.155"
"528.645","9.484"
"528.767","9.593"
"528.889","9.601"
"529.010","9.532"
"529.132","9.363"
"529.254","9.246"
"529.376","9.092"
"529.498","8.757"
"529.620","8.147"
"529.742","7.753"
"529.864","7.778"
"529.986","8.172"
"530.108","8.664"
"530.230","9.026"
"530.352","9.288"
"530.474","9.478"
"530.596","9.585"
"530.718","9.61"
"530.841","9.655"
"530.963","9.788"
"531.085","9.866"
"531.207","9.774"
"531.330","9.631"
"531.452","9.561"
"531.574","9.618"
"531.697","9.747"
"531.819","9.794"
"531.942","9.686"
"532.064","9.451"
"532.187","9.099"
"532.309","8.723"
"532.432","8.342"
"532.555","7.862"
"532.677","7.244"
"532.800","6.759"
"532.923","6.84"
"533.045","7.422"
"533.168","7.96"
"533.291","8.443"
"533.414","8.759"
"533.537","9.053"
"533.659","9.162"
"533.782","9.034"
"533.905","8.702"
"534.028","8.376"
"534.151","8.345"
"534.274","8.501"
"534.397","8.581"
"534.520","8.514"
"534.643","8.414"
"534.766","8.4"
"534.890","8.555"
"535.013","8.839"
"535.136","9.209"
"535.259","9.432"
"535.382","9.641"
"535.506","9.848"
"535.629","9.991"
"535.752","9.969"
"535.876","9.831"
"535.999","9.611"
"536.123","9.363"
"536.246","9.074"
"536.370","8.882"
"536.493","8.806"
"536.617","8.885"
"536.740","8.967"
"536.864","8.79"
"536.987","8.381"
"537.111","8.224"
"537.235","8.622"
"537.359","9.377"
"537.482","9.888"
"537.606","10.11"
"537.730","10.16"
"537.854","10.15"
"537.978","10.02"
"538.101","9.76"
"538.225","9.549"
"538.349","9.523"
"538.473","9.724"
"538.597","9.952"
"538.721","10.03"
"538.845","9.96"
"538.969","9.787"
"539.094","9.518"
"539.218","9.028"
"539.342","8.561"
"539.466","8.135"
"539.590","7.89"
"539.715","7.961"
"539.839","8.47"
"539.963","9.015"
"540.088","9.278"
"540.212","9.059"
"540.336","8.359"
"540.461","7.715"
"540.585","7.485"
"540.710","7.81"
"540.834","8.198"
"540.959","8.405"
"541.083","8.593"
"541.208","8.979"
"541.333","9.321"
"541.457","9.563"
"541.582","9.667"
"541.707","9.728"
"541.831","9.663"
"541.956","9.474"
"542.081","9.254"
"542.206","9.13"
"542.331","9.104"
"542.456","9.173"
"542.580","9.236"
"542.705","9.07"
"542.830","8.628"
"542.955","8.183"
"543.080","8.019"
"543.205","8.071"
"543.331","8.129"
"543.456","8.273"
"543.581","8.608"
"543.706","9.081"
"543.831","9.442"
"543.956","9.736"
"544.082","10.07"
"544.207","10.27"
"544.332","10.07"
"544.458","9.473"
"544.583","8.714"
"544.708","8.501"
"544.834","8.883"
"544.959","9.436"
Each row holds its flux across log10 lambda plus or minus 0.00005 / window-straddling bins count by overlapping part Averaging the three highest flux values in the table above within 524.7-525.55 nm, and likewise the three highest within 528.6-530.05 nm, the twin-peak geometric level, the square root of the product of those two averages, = 9.1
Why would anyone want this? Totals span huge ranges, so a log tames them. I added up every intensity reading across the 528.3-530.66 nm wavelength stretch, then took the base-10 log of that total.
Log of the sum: 2.23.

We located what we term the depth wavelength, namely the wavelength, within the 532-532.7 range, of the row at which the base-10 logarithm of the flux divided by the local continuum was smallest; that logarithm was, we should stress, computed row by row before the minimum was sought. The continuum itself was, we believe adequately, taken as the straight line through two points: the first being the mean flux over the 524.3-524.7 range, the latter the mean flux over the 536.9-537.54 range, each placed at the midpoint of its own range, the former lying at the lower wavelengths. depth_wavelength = 532.677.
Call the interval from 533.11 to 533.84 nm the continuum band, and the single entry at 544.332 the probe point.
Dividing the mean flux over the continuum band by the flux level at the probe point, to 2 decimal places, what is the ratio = 0.87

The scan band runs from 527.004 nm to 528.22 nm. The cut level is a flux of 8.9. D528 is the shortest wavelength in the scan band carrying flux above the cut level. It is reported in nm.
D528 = 527.672 nm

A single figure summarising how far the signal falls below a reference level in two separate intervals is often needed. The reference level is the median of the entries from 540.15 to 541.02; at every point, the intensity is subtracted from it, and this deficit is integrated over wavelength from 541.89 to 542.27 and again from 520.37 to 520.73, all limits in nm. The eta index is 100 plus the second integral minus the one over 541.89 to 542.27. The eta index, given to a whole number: 102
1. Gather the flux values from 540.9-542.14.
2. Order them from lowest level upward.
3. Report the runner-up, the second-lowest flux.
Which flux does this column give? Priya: 8.593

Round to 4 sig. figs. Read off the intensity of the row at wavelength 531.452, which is 9.561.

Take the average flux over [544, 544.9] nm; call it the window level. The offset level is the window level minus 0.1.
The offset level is 9.33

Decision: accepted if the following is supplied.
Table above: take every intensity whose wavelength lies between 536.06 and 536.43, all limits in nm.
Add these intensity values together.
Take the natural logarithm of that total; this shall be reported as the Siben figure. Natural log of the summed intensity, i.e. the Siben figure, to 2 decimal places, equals 3.31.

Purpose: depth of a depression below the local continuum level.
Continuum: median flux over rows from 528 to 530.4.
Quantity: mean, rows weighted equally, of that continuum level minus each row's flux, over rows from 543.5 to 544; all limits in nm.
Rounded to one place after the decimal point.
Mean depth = -0.3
